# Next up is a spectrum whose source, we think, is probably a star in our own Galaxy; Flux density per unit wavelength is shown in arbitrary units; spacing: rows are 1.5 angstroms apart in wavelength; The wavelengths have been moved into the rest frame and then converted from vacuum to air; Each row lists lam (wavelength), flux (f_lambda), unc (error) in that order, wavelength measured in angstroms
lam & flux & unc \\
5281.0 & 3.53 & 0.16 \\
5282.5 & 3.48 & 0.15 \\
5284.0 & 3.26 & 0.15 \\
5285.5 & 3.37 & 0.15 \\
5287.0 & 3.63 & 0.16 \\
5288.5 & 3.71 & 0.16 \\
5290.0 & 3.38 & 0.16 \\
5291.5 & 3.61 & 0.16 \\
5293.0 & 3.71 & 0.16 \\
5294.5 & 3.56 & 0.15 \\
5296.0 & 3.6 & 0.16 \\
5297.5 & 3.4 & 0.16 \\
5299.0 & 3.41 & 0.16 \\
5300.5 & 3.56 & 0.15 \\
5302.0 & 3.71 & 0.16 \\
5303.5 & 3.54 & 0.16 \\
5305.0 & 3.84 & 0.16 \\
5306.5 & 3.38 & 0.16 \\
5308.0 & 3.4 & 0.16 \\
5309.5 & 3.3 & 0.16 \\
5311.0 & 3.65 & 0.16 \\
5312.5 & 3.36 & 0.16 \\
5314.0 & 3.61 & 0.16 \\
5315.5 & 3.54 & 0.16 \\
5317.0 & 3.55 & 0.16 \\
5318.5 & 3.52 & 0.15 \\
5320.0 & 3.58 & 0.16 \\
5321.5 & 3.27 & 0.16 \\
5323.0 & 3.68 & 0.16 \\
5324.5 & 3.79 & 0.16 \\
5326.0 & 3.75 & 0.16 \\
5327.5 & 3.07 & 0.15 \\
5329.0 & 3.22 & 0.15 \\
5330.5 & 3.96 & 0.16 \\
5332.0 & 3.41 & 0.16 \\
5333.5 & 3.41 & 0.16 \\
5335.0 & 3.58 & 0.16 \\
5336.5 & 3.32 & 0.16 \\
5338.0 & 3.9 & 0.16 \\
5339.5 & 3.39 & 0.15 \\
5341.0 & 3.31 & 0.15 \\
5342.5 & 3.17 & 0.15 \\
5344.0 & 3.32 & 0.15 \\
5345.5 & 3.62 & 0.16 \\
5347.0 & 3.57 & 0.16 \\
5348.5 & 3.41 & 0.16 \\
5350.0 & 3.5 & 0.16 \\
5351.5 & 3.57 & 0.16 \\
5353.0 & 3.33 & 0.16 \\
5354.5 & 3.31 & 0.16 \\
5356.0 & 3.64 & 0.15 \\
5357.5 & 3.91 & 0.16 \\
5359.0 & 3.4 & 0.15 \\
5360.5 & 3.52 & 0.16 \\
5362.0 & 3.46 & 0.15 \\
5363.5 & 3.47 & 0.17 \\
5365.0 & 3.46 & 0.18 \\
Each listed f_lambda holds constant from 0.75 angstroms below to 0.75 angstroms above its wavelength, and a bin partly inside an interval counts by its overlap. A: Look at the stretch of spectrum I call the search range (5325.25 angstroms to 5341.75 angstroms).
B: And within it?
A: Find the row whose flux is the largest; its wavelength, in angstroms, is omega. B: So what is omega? 5330.5 angstroms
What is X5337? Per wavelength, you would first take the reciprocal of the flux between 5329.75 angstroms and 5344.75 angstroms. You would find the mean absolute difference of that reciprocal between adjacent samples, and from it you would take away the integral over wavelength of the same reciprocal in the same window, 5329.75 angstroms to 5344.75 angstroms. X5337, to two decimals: -4.31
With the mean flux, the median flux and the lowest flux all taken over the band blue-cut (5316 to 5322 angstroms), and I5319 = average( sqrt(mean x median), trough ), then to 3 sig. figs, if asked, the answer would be 3.39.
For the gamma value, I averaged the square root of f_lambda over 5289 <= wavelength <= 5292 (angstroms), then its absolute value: 1.87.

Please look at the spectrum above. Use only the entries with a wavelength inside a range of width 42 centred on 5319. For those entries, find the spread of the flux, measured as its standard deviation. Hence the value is 0.21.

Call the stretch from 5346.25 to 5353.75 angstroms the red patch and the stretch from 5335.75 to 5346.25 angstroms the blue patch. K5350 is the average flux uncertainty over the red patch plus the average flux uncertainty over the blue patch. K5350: 0.314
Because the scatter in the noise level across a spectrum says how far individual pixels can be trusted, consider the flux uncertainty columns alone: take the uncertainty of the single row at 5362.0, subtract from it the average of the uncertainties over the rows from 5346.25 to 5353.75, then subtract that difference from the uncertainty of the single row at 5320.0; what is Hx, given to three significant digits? 0.170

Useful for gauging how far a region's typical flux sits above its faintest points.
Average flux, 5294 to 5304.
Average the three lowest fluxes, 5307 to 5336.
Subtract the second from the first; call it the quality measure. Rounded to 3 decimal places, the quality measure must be 0.353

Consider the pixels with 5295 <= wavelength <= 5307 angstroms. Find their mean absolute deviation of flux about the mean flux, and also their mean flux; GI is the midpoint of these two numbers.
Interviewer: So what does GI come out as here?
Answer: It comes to 1.84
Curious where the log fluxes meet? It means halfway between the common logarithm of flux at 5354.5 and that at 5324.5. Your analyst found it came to 0.549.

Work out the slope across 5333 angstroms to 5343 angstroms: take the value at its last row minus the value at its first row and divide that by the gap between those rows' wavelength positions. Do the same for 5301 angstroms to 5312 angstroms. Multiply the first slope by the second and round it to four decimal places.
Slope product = 0.0002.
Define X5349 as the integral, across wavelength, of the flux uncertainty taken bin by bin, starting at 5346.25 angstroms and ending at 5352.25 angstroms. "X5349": 0.960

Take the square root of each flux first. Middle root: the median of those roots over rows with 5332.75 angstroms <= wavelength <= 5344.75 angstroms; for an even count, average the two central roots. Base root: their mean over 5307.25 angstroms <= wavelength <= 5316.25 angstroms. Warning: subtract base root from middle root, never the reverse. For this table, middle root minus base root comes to -0.033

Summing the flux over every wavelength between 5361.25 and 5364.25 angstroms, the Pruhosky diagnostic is 6.9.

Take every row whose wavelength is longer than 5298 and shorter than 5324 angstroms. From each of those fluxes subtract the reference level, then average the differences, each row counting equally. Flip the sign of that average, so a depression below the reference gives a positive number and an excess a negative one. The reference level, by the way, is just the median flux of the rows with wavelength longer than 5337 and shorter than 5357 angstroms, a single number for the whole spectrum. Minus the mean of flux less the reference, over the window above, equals -0.11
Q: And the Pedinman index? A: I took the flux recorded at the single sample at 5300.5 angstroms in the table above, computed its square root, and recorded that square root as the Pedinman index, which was 1.89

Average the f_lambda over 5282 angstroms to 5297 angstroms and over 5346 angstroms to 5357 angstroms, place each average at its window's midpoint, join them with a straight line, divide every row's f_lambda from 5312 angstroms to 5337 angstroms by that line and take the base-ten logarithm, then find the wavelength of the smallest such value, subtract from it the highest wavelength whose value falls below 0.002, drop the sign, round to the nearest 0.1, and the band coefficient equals 9.0 angstroms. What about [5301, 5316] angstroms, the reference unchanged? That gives 3.0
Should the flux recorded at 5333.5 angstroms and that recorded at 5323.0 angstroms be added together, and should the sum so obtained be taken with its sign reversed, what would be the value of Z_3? -7.09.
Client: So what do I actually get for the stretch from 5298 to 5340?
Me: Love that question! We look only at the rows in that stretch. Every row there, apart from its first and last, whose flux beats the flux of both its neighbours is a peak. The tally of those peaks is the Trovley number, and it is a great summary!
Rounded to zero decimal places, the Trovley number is 11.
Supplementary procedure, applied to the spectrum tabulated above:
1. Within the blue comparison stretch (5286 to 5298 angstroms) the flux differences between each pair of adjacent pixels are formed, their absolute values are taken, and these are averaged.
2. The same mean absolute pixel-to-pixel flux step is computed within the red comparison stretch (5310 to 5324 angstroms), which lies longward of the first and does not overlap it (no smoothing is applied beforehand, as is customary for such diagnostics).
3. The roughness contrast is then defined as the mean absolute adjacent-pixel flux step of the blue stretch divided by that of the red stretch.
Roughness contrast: 0.9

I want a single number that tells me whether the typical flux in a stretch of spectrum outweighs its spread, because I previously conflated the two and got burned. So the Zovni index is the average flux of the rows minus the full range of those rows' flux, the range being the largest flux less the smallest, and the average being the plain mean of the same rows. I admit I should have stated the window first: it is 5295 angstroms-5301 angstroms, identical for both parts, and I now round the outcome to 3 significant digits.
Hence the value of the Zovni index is 3.29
